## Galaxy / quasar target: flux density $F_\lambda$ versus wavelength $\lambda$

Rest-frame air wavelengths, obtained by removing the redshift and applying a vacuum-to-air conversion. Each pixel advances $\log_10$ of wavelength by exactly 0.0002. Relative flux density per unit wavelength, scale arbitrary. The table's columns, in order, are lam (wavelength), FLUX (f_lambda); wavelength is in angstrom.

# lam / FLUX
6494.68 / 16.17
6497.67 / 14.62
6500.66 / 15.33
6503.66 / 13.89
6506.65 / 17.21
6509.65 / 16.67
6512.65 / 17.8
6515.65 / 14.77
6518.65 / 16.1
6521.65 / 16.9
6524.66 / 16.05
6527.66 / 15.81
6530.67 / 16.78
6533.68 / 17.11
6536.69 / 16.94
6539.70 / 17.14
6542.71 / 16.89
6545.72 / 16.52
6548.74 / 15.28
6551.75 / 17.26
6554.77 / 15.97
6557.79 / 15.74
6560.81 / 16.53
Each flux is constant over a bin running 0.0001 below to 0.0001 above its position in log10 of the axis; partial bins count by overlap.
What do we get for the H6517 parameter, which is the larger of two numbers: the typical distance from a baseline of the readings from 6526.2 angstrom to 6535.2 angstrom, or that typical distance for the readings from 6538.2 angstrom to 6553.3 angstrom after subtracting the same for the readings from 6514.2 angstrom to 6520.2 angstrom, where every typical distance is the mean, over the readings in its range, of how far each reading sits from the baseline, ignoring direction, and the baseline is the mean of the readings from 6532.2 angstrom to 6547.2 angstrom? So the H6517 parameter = 0.48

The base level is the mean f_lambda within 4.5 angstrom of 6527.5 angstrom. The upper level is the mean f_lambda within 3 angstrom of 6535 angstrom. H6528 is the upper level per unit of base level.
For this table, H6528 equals 1.05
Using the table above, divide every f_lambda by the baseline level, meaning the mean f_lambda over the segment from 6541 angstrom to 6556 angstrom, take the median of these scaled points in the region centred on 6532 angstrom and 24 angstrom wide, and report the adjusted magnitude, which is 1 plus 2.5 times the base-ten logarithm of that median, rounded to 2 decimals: 1.03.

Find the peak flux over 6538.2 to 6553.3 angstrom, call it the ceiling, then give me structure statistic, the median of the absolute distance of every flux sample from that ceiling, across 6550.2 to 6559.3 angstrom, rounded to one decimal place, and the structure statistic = 1.3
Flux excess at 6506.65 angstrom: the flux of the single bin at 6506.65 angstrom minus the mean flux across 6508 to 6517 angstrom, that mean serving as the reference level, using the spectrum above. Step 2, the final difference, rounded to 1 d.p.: 0.8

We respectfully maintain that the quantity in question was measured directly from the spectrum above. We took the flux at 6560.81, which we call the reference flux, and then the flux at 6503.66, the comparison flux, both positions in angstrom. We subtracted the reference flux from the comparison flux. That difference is -2.6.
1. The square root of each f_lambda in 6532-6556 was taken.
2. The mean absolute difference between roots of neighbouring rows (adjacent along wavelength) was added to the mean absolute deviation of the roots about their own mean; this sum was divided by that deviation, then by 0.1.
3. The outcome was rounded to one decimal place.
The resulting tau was 24.6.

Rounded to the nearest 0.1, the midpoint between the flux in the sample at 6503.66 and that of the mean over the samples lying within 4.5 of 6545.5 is 15.1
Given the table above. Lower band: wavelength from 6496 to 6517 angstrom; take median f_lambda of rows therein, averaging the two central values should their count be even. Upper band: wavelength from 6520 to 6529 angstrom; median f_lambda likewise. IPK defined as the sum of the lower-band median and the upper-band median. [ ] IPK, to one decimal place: 31.4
